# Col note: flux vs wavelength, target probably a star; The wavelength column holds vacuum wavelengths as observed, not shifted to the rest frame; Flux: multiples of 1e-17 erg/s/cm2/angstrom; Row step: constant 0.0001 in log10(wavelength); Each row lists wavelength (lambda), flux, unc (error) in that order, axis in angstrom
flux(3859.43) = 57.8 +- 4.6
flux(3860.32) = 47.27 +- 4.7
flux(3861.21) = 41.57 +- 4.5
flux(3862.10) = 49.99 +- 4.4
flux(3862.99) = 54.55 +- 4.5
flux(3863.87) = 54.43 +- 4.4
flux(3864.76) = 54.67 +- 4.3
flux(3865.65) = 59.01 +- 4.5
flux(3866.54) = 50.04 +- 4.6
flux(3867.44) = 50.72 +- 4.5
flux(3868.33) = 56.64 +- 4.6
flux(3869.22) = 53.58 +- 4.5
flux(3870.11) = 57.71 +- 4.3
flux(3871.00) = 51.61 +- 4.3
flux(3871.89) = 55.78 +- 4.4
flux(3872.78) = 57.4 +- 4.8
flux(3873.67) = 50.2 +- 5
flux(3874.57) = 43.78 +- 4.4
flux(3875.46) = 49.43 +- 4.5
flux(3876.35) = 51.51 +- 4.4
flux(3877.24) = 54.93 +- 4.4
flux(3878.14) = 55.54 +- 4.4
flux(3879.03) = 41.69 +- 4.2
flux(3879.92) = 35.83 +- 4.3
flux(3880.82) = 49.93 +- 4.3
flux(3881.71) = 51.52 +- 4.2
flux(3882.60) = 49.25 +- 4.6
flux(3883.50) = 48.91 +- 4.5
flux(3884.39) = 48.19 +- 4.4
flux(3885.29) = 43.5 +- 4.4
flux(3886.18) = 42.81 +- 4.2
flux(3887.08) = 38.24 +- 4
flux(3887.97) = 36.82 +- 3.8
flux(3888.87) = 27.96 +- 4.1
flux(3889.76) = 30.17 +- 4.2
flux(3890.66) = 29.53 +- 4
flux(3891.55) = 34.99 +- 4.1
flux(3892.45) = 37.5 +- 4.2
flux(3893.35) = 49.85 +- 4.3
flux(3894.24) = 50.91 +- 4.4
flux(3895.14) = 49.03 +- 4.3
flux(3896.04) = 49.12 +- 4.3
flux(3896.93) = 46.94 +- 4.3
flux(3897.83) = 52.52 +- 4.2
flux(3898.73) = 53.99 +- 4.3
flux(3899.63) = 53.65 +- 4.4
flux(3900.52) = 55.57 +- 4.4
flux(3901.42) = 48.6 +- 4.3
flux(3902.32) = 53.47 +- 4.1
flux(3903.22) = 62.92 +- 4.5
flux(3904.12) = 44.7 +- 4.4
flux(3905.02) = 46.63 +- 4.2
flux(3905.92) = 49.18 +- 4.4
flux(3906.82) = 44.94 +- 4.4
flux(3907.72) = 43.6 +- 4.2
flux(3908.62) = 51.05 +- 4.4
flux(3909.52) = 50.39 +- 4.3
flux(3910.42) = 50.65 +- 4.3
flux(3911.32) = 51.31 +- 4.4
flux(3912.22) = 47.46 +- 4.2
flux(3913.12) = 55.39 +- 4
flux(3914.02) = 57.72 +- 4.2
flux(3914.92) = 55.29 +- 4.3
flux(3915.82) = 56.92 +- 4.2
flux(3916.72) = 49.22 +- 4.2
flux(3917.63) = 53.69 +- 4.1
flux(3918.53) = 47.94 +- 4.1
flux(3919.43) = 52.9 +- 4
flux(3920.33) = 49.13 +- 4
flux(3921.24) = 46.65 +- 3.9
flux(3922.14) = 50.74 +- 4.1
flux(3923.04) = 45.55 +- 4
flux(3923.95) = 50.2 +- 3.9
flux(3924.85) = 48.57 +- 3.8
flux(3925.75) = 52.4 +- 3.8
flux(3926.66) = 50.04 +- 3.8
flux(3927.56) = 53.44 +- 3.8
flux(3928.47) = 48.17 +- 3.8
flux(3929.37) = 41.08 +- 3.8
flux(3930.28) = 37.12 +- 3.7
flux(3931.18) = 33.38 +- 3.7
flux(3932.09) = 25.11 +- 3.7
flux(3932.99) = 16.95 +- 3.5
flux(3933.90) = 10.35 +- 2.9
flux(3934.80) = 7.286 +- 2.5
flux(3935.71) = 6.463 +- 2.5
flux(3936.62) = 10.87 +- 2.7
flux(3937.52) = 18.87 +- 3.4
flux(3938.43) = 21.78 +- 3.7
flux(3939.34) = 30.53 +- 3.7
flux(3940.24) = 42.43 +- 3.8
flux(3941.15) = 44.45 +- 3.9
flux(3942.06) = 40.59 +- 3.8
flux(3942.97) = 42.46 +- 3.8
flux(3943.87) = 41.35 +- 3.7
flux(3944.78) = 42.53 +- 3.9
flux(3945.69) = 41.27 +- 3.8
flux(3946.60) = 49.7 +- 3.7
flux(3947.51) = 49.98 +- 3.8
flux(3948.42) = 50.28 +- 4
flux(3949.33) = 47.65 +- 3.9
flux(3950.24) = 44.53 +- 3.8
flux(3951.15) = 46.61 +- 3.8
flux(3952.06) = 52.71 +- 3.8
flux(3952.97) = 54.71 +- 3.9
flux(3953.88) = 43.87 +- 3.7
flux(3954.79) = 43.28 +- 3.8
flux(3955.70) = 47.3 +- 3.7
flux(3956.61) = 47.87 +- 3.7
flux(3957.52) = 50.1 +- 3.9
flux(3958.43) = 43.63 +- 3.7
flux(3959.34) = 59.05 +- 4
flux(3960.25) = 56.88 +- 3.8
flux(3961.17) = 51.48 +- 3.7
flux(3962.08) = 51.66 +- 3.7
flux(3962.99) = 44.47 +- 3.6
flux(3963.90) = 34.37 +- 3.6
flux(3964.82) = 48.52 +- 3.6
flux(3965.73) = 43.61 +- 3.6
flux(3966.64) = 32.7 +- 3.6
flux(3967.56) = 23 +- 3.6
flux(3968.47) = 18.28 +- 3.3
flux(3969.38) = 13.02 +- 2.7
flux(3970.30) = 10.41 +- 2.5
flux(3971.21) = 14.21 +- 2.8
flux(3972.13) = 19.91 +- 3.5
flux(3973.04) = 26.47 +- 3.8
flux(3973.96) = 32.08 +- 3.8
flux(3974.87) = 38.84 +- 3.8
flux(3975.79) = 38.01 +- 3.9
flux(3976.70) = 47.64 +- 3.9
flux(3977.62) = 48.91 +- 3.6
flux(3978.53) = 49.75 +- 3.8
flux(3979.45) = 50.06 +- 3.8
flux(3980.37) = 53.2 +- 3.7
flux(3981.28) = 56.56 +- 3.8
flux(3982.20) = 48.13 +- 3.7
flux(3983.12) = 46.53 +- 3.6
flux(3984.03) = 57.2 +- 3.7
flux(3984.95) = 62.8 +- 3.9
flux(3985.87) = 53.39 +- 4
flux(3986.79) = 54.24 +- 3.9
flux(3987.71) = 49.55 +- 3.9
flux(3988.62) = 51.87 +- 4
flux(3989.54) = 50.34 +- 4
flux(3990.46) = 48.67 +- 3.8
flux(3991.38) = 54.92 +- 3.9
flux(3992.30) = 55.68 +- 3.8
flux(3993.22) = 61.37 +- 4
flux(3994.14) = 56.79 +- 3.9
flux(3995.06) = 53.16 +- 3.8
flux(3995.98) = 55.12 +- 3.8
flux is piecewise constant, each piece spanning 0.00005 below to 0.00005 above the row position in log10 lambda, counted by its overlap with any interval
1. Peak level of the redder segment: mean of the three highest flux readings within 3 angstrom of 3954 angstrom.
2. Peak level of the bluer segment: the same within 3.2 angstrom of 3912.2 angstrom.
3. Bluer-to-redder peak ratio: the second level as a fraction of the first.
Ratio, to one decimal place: 1.1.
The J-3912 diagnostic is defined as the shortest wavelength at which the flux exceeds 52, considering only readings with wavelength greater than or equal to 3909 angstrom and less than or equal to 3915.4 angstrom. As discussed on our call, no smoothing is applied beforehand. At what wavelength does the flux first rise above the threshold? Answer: 3913.12 angstrom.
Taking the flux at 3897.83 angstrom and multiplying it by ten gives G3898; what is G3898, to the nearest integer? 525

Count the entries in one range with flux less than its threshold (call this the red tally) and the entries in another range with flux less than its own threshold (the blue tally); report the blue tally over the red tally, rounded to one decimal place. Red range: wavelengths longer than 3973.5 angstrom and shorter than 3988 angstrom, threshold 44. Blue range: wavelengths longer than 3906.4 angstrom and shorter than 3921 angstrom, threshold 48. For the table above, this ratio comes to 1.3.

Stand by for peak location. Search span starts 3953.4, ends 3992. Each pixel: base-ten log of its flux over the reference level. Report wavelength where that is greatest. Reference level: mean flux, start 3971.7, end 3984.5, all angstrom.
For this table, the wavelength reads 3984.95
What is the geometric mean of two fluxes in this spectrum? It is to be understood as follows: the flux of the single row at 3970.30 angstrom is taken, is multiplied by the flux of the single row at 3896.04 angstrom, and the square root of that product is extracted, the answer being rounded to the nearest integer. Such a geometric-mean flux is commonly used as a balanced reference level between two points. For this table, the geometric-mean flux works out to 23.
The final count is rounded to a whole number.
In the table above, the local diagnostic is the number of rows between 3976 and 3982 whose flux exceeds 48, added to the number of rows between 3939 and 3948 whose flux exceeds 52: 5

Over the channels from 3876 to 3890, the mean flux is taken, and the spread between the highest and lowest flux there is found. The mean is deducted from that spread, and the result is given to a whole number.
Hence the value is -17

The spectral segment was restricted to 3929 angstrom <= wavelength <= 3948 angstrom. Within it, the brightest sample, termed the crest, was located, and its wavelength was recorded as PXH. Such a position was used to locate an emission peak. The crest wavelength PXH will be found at 3947.51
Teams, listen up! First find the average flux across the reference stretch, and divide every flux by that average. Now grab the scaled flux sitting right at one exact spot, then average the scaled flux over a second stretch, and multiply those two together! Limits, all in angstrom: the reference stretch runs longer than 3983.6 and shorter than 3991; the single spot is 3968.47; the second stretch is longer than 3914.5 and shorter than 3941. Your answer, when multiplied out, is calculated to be 0.2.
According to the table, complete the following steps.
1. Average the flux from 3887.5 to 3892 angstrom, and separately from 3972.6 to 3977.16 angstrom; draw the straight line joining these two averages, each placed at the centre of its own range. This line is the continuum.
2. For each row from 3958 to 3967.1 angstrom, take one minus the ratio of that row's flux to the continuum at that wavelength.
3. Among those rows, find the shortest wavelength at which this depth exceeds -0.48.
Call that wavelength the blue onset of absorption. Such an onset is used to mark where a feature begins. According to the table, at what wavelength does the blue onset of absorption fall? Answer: 3958.43 angstrom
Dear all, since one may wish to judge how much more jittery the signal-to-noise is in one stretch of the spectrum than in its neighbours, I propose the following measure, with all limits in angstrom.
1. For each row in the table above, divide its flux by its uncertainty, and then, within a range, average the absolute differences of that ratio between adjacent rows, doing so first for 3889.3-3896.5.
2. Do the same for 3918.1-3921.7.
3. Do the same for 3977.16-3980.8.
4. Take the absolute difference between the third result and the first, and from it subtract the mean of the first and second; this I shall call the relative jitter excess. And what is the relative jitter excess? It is -0.73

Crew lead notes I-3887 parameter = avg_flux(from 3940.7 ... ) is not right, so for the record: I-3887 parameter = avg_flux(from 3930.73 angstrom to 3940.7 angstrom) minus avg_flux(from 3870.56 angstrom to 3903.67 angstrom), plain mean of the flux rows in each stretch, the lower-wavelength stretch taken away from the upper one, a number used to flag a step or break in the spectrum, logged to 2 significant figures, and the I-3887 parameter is -27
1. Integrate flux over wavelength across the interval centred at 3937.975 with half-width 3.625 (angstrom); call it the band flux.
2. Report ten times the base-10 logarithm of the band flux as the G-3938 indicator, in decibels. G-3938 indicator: 22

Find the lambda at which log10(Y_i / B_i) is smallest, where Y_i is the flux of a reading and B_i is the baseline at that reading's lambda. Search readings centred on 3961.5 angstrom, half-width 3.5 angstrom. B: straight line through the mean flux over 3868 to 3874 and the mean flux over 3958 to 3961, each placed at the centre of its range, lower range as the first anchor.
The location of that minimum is 3963.90 angstrom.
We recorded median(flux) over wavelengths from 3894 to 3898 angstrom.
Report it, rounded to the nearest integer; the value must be 49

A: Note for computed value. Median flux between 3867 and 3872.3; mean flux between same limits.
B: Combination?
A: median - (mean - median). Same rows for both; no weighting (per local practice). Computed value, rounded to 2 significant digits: 55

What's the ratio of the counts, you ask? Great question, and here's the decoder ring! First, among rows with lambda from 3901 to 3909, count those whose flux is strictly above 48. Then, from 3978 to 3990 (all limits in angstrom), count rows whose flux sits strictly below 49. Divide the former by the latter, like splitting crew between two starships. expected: 2.5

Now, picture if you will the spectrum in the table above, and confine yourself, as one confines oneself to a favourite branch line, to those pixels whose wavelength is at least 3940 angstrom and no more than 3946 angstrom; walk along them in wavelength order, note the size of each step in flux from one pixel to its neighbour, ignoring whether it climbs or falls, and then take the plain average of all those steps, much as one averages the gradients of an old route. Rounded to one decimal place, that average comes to 1.9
